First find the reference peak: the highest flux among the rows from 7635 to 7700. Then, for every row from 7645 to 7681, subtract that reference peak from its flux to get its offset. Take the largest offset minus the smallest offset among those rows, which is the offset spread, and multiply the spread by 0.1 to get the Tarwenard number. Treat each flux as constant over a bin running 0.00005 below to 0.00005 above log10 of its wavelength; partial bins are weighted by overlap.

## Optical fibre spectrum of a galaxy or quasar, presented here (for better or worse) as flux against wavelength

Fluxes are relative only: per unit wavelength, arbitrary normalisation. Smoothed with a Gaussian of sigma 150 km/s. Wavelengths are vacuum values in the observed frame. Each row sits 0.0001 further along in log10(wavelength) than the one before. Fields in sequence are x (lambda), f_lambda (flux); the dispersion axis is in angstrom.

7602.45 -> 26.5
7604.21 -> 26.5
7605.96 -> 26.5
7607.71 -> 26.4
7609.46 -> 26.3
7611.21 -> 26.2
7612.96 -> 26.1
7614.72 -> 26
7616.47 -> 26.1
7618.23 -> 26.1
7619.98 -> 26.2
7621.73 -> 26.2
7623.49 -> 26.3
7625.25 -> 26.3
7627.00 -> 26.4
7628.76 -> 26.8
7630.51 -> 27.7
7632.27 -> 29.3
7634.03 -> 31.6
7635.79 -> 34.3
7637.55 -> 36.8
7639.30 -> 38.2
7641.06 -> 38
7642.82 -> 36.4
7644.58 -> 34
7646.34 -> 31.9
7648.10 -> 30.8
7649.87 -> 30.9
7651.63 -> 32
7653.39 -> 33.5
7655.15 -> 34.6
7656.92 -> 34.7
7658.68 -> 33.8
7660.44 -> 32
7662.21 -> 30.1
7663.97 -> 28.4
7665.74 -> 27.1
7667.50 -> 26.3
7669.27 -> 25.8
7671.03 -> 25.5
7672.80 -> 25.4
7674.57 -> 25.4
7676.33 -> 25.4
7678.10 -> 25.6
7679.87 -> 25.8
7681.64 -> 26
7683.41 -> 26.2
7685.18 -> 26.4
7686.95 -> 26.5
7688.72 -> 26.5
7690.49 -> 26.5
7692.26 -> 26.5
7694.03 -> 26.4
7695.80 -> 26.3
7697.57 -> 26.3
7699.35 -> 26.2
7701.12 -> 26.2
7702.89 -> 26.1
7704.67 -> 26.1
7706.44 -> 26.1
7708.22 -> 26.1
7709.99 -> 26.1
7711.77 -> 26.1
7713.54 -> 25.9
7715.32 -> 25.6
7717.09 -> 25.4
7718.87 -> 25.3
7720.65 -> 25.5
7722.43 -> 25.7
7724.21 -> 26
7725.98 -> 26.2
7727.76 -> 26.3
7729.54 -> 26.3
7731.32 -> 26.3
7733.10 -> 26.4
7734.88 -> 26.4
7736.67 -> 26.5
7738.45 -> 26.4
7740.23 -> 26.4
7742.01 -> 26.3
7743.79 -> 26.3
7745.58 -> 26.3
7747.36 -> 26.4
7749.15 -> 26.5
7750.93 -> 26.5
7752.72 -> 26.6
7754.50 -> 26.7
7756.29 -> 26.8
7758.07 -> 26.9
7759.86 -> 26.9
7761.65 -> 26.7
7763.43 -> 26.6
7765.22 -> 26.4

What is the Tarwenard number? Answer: 0.93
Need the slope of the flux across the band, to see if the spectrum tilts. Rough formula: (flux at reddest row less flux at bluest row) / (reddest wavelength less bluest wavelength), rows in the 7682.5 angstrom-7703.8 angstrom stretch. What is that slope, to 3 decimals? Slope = -0.005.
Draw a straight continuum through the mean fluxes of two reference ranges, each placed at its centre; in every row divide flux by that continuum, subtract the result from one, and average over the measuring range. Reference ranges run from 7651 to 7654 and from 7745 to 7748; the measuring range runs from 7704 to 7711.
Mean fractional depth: 0.10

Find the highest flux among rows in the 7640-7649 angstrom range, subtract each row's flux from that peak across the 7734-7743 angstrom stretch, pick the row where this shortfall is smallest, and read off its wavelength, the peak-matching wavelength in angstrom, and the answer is 7736.67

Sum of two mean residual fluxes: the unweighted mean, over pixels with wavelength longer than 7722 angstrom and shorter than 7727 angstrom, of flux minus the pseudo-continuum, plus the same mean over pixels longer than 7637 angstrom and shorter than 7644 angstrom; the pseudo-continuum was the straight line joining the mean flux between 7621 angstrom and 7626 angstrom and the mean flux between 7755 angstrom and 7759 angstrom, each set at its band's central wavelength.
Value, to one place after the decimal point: 10.3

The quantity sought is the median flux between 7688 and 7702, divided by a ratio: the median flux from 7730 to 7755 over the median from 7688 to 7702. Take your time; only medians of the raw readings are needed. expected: 26.3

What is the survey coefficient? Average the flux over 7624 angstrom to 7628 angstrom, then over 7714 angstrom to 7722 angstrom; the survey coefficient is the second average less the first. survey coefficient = -1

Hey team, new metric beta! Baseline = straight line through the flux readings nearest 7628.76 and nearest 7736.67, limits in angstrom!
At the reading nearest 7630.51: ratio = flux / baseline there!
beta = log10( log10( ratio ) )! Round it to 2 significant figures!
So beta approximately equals -1.8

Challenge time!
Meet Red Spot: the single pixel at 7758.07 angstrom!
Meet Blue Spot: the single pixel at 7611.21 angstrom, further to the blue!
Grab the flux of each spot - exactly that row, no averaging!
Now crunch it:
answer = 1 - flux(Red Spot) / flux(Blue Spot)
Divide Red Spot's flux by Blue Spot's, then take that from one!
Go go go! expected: -0.03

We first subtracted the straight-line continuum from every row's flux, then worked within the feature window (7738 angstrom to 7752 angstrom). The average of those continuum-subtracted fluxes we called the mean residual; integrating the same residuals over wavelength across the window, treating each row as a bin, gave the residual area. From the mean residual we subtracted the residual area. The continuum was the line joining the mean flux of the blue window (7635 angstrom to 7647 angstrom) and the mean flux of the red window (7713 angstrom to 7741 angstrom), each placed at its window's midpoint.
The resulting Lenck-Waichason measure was -31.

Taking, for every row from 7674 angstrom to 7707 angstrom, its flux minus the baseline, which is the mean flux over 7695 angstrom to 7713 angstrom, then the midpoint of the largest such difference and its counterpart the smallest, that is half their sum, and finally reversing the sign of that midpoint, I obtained 0.2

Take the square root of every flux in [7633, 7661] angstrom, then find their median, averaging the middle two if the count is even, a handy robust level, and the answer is 5.82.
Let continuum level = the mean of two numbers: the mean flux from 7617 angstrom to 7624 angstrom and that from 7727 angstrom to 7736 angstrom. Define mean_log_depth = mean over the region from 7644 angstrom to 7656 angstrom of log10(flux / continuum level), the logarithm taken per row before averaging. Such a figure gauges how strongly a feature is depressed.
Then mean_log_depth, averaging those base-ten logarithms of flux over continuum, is 0.092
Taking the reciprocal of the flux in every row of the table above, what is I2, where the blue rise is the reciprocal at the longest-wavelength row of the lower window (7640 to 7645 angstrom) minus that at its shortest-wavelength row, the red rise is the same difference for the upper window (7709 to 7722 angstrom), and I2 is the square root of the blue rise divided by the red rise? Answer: 1.9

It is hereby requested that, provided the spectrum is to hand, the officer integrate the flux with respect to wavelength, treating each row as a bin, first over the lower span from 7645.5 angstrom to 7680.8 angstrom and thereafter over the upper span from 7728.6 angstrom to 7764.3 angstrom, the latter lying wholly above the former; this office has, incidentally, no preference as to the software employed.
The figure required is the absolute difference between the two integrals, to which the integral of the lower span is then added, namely 1118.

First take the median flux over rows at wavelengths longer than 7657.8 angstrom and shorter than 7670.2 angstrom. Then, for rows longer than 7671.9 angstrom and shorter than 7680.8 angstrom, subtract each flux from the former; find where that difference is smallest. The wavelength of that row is 7679.87 angstrom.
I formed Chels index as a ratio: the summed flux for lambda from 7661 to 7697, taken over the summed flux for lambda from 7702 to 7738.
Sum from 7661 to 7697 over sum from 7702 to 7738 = 1.01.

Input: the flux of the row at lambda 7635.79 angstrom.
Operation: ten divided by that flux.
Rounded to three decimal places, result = 0.292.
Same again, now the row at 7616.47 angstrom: 0.383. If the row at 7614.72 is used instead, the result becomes 0.385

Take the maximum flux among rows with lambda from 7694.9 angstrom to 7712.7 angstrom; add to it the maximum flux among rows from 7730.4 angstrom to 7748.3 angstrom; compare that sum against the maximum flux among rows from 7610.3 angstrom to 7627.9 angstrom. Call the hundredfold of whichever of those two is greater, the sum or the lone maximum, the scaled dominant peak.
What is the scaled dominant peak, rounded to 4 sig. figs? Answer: 5280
